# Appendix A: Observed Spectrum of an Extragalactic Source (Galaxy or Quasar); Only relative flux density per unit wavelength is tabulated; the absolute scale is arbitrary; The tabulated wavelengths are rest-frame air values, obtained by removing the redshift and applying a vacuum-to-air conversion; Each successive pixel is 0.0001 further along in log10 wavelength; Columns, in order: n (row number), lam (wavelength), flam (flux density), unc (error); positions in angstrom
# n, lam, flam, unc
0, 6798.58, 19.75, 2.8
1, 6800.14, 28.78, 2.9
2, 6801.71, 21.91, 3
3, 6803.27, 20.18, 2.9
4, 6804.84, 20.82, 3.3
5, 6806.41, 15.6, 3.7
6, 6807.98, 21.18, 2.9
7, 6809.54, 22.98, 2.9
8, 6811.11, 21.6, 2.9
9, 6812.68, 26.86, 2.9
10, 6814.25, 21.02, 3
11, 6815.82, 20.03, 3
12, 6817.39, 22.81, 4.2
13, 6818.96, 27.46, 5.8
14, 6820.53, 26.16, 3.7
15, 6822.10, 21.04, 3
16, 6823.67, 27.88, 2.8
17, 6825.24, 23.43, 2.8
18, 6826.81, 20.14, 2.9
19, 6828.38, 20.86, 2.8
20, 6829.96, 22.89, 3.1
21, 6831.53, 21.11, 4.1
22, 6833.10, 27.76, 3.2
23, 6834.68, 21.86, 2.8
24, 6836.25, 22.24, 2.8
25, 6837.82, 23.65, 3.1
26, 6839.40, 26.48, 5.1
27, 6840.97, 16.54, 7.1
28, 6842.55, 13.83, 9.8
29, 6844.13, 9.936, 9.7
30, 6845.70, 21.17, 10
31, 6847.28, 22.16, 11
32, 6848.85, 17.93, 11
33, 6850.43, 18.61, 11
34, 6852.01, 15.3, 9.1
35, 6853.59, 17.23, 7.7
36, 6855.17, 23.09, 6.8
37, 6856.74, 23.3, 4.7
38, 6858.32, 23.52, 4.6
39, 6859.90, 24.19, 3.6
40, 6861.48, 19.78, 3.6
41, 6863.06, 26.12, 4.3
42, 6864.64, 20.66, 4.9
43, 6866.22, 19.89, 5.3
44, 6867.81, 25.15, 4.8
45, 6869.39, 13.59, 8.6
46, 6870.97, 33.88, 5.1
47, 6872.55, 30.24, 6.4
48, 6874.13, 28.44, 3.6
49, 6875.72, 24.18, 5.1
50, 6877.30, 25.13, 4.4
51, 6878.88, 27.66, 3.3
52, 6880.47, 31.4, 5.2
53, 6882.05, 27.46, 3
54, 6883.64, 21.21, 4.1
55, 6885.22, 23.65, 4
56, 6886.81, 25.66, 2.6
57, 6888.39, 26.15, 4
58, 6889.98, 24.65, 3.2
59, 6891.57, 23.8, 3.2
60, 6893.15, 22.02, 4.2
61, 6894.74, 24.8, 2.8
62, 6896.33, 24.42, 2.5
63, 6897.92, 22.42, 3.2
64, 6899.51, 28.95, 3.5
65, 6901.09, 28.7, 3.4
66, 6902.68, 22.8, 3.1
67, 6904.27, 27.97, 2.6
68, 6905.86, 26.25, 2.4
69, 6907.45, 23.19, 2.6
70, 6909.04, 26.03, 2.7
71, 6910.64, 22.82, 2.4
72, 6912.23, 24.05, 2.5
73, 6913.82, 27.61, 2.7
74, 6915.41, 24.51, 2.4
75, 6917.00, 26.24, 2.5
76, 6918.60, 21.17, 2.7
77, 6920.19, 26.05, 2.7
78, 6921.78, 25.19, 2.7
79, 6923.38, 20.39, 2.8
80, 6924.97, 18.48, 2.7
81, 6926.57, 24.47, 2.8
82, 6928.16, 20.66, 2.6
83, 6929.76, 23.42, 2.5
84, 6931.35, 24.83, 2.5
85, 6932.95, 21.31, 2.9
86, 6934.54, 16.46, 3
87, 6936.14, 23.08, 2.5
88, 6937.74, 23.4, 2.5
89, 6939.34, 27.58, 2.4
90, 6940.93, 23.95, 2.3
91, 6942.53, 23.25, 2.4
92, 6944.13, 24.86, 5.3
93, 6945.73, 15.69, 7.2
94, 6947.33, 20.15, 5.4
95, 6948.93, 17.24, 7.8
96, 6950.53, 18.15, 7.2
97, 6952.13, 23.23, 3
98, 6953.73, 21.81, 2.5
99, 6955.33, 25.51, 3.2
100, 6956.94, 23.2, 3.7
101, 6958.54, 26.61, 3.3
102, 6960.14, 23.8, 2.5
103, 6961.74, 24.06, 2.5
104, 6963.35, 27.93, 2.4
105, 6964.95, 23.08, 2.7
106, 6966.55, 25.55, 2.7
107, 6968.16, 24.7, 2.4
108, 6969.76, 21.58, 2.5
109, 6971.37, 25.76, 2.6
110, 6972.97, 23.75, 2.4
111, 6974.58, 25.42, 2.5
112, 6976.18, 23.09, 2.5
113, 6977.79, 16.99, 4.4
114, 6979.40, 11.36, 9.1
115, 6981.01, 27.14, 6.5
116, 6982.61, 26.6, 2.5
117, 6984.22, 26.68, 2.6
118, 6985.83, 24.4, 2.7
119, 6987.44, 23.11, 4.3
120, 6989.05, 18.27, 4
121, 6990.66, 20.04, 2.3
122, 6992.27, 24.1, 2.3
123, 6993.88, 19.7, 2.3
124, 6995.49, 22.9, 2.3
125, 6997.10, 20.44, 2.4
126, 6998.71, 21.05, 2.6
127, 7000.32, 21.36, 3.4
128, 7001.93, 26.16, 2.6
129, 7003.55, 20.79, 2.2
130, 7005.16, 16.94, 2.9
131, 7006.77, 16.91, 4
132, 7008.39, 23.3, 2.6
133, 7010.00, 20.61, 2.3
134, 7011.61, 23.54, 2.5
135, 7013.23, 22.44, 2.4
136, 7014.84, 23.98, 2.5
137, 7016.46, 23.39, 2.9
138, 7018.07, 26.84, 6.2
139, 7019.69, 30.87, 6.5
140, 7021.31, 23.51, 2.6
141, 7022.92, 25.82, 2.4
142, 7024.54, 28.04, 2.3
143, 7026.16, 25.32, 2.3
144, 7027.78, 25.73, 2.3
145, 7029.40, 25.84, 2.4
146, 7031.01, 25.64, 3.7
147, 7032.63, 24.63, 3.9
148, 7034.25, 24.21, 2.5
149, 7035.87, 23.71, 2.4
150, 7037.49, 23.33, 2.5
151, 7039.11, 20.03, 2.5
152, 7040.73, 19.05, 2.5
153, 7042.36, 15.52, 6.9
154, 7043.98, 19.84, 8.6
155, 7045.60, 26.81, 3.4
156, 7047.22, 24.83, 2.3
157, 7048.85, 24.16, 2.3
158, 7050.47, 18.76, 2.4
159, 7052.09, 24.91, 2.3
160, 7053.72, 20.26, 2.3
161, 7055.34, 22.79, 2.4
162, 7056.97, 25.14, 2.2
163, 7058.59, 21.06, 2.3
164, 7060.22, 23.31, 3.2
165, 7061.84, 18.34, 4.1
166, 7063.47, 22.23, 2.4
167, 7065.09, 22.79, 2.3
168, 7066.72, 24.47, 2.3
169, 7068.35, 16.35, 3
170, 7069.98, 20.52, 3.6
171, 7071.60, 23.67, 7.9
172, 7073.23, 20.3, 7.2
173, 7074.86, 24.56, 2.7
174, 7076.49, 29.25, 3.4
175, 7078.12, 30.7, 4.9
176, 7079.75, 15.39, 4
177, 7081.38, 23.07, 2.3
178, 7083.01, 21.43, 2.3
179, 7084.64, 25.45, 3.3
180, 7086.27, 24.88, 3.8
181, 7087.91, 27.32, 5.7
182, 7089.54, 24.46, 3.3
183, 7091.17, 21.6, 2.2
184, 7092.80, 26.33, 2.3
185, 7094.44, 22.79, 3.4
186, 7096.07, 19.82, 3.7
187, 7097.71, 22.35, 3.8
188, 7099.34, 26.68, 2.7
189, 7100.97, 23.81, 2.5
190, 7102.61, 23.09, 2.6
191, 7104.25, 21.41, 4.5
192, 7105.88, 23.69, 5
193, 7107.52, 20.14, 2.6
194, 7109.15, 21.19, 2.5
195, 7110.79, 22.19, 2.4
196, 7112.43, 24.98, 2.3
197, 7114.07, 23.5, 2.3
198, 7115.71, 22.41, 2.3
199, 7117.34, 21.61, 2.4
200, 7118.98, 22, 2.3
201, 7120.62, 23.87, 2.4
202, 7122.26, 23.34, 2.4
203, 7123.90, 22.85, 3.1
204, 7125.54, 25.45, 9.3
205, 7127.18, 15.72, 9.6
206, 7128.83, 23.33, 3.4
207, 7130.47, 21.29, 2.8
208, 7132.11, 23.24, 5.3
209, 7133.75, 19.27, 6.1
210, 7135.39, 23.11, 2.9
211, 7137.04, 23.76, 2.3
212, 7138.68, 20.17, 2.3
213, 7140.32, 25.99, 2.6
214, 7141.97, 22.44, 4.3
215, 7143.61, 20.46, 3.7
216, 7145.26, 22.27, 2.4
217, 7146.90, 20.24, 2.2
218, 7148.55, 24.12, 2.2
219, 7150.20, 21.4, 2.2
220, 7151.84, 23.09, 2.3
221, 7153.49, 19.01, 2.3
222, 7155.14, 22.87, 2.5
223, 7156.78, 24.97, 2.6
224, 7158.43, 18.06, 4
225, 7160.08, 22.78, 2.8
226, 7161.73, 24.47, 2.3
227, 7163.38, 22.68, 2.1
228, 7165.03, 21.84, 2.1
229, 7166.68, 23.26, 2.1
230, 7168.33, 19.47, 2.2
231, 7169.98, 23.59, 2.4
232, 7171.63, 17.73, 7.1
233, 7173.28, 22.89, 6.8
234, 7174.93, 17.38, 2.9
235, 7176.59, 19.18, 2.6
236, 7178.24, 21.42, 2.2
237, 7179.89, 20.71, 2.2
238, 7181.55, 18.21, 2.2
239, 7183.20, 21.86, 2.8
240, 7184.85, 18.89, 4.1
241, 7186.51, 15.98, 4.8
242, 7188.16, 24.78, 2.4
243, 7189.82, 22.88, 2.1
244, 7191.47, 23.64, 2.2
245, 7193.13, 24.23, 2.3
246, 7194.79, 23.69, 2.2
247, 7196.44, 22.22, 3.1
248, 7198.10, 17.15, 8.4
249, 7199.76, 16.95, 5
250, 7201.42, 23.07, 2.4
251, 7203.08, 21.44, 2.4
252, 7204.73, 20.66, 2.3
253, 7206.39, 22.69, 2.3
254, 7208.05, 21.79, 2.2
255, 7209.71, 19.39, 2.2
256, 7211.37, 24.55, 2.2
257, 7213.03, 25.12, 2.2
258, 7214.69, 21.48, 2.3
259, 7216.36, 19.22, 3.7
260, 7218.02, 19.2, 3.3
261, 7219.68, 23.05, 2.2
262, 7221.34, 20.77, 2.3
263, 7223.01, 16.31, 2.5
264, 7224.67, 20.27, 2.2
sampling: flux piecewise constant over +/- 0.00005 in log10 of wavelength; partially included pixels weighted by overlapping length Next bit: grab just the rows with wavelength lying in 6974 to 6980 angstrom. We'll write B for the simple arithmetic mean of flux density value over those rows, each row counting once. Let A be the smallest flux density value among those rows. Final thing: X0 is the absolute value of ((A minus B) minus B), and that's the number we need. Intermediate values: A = 11.36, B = 19.2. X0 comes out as 27.1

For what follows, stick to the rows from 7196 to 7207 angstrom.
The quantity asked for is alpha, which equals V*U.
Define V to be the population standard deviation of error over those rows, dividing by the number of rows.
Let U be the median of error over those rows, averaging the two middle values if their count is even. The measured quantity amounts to 5.1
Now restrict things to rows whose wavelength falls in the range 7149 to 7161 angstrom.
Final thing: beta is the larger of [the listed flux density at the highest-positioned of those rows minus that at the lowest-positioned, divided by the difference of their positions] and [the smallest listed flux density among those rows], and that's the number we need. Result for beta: 18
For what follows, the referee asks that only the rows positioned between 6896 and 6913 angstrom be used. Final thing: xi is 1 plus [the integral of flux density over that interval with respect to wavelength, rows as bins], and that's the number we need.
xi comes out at 430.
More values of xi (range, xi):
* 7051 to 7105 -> 1244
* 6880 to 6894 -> 351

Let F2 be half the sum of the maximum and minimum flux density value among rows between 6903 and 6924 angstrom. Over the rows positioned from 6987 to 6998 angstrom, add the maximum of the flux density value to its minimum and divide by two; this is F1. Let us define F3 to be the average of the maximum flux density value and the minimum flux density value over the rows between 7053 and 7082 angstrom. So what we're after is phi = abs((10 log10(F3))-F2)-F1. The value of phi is -11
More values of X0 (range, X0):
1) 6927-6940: 28.7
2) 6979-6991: 33.0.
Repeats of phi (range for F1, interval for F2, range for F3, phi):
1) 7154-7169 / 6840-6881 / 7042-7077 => -13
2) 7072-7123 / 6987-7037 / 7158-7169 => -12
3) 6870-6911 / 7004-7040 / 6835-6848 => -16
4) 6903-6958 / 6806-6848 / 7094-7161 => -16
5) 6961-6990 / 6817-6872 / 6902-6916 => -12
